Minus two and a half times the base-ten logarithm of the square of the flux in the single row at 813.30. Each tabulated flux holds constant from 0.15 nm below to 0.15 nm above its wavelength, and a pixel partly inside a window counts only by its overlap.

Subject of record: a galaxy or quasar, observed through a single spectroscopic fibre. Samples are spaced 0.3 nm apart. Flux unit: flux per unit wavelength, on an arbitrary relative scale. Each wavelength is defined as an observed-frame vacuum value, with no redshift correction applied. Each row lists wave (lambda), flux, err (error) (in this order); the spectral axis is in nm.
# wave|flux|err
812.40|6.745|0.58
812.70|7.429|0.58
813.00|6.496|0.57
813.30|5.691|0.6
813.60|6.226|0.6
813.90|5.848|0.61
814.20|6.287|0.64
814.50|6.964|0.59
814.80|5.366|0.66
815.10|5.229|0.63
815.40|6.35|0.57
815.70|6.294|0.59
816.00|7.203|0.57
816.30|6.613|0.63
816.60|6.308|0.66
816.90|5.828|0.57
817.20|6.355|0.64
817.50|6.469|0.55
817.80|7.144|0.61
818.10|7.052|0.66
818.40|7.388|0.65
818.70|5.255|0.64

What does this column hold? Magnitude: -3.8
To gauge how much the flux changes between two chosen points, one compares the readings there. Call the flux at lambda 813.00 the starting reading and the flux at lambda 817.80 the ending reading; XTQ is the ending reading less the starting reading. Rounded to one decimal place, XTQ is 0.6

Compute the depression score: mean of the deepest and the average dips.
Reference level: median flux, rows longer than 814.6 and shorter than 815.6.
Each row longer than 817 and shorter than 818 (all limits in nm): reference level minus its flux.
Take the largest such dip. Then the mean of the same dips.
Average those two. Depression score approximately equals -1.1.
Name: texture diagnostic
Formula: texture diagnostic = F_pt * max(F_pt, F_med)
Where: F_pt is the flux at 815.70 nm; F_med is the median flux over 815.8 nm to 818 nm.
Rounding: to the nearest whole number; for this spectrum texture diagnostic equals 41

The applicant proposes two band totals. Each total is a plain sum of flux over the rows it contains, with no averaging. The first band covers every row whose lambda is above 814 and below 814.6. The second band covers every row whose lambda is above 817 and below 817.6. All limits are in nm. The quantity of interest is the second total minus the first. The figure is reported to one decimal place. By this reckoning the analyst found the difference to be -0.4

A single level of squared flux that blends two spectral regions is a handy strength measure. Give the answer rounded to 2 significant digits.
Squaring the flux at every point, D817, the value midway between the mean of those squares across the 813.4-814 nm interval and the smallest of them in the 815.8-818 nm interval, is 35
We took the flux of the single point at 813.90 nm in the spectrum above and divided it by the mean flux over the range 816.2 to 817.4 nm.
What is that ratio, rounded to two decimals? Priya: 0.93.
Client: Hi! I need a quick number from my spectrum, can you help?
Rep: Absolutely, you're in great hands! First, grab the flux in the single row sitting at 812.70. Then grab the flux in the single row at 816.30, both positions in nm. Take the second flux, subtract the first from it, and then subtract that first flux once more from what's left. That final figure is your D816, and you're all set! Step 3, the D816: -8.2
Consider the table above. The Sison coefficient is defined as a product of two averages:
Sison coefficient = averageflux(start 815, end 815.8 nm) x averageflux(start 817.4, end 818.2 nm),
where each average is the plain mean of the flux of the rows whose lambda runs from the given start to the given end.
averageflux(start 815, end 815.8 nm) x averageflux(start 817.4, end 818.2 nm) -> 41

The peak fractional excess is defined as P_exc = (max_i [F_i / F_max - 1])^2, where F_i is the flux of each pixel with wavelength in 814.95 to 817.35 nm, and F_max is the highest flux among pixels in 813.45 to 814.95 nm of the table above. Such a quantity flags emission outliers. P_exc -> 0.0012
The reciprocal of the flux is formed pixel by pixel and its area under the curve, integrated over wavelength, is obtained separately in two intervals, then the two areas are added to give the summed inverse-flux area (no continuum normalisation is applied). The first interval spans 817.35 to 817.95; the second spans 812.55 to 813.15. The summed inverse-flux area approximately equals 0.175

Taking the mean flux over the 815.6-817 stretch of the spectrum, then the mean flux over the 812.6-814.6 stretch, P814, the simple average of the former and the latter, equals 6.43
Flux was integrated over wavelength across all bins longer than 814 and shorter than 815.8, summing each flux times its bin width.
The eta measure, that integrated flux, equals 11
